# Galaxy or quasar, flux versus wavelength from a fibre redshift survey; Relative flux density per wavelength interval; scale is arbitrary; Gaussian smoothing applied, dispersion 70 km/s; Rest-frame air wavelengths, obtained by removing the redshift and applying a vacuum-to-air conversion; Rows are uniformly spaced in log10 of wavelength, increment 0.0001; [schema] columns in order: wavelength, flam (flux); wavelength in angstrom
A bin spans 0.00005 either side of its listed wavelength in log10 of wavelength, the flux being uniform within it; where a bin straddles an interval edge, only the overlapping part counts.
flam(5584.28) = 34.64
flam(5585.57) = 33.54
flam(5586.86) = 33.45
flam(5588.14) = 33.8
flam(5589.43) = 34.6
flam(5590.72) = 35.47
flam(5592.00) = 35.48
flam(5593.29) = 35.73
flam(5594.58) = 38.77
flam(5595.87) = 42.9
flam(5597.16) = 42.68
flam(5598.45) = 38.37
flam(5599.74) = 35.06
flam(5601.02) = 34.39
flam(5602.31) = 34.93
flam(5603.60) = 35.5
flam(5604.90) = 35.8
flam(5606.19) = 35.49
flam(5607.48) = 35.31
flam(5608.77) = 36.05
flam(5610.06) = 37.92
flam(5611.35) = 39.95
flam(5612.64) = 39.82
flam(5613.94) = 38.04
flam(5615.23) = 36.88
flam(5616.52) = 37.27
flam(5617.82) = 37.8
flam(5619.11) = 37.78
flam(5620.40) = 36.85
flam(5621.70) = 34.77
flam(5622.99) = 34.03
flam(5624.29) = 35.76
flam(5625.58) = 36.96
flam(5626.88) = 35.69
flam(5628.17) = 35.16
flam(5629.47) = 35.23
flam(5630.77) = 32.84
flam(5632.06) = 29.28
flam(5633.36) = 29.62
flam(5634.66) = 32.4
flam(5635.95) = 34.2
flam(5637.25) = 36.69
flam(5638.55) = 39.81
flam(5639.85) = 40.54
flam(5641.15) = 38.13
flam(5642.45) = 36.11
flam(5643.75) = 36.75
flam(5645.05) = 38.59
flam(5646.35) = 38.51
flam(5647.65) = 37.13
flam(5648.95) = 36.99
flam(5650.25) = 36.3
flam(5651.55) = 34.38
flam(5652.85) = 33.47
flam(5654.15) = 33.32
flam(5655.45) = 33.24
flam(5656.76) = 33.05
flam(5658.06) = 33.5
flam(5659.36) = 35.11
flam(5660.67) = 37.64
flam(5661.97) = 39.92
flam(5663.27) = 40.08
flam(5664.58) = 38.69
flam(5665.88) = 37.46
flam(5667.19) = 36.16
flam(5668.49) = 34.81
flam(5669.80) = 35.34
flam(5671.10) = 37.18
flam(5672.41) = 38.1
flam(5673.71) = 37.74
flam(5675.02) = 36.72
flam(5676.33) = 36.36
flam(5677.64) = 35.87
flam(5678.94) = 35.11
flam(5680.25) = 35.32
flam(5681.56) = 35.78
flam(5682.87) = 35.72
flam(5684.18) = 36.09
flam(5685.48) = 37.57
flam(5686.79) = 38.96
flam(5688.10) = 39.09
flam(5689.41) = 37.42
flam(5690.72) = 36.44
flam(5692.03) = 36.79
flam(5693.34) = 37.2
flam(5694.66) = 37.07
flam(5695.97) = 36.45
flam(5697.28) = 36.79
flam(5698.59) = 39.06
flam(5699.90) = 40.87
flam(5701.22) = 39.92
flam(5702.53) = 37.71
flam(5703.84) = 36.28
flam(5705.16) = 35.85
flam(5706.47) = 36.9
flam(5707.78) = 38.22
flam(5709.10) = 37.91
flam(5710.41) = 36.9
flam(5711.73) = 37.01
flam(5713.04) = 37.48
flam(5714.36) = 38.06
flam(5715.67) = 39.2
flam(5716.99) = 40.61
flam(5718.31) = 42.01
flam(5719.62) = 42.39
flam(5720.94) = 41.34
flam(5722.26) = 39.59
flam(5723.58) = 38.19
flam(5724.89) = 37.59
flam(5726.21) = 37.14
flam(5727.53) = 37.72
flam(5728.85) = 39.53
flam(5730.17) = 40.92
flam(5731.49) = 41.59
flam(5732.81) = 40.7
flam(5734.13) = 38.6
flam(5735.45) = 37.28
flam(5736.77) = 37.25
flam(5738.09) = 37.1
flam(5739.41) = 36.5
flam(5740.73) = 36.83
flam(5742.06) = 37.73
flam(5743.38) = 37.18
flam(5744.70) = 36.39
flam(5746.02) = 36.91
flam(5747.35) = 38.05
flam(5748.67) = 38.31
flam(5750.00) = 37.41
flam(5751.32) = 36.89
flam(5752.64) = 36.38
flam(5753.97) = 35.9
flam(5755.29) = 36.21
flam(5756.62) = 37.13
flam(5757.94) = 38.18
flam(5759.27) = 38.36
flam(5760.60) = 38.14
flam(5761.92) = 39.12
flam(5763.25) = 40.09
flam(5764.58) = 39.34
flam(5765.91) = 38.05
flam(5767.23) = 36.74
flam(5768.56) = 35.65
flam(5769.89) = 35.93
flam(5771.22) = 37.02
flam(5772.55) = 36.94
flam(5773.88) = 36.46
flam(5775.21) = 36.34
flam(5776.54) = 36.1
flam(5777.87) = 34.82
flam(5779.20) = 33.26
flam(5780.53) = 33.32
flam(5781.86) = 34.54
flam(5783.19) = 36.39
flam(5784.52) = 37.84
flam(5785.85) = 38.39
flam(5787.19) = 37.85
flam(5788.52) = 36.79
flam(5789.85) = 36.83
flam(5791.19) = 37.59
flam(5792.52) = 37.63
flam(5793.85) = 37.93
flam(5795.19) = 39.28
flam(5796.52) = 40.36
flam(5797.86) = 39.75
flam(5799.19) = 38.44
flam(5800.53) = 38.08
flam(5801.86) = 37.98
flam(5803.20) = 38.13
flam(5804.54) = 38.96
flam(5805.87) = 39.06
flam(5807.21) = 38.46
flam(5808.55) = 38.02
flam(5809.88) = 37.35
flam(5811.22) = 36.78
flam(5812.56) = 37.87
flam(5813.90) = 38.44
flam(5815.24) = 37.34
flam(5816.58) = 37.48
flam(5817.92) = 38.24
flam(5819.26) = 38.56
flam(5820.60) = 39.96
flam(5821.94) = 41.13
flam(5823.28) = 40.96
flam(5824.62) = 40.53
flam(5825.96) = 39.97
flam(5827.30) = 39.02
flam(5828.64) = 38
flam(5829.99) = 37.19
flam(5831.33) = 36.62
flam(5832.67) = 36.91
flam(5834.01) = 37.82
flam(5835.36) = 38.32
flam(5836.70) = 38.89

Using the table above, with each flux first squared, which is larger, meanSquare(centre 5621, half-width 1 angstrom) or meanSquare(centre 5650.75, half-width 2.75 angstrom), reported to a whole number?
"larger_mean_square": 1283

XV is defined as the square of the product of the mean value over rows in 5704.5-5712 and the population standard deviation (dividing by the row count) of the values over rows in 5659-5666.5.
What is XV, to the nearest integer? 3936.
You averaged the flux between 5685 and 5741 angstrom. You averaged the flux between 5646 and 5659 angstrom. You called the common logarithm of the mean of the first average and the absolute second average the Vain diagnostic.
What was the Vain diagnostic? 1.564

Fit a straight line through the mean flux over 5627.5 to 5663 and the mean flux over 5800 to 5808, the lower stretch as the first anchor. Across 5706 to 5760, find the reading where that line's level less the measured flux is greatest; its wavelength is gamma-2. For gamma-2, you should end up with 5753.97 angstrom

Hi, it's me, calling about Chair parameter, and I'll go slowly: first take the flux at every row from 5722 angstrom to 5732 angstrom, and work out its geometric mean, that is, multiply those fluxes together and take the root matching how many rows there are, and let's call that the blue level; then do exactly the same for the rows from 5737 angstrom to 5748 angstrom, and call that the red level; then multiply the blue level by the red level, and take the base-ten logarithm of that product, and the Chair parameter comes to 3.16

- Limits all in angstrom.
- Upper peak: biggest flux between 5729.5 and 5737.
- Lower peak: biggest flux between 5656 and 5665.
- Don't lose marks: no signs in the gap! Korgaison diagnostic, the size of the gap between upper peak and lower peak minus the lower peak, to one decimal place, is -38.6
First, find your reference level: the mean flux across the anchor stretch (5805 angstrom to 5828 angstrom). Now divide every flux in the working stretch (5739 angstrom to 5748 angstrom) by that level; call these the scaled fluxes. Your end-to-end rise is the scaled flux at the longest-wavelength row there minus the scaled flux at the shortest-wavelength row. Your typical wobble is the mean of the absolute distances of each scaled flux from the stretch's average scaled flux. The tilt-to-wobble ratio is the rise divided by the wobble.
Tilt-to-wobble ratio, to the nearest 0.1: 3.2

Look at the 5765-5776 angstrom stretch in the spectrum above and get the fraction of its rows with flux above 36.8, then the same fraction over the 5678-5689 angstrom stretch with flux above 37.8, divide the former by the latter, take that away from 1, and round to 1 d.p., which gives -0.5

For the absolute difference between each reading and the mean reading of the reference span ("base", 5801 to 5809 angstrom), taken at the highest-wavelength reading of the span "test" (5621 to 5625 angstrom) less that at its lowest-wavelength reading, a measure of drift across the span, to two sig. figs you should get -0.99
